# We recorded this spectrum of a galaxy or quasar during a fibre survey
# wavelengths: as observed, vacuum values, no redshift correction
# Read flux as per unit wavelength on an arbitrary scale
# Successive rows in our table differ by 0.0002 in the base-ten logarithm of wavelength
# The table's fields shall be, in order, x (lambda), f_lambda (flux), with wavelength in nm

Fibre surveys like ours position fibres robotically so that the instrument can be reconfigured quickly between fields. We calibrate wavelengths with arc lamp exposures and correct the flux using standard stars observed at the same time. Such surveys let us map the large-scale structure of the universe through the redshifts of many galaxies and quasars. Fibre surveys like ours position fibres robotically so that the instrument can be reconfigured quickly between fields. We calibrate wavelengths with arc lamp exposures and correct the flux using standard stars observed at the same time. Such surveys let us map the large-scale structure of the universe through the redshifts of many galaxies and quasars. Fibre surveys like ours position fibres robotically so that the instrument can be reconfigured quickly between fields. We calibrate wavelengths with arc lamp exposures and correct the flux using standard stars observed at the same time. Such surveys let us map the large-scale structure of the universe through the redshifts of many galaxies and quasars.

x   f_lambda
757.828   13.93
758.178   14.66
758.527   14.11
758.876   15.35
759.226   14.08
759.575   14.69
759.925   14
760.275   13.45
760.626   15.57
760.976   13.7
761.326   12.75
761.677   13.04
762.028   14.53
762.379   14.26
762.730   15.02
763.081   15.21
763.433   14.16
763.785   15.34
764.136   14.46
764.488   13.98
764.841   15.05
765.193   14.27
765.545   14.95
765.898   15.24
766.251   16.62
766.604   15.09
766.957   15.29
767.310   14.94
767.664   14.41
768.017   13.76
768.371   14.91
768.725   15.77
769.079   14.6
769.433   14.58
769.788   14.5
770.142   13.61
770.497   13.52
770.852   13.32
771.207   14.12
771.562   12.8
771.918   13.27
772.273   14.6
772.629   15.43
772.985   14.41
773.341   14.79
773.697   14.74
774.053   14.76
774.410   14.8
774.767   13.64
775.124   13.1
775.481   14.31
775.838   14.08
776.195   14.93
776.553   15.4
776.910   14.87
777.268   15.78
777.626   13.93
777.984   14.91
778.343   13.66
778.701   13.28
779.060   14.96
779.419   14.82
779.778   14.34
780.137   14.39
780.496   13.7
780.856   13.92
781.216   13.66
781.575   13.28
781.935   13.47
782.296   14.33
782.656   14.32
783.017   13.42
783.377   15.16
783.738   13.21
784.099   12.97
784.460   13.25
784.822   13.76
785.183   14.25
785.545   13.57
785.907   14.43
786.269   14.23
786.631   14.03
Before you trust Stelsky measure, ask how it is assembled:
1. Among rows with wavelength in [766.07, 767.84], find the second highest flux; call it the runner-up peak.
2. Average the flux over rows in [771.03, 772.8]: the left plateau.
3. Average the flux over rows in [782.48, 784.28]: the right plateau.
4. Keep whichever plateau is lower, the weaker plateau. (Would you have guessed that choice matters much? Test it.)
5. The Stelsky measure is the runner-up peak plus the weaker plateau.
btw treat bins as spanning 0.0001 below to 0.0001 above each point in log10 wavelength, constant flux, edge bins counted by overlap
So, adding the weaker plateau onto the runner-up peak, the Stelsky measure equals 29.1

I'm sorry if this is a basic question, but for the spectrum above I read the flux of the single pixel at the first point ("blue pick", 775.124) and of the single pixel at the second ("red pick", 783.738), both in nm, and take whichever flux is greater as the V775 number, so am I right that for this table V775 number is 13.2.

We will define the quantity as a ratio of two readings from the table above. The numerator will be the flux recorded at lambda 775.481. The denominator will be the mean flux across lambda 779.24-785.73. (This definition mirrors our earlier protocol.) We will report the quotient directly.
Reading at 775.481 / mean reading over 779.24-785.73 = 1.03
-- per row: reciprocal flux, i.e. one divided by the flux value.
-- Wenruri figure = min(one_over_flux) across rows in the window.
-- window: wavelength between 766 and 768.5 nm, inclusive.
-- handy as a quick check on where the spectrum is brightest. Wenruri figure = 0.0602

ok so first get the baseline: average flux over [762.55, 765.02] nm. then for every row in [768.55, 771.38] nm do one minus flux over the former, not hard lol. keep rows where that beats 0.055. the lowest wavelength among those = 770.142 nm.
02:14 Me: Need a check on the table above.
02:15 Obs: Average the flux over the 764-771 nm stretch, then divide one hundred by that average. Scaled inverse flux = 6.8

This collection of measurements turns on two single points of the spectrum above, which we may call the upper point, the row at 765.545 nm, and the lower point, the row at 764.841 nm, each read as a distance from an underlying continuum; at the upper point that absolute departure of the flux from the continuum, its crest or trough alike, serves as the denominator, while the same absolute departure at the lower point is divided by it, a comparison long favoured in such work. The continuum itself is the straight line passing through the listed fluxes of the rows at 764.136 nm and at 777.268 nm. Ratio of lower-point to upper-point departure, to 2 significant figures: 1.5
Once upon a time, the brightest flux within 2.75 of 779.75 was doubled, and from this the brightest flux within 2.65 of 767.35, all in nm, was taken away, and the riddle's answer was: 14.9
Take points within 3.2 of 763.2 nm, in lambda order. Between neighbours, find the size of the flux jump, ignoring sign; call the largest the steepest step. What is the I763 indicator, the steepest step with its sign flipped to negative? -2.1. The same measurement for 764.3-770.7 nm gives -1.5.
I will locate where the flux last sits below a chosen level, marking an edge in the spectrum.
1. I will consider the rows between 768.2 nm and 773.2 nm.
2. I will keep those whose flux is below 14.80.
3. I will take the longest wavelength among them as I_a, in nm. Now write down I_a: 772.985 nm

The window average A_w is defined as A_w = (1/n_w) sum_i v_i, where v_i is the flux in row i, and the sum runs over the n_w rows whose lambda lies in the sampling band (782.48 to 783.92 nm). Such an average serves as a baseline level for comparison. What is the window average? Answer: 14.0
